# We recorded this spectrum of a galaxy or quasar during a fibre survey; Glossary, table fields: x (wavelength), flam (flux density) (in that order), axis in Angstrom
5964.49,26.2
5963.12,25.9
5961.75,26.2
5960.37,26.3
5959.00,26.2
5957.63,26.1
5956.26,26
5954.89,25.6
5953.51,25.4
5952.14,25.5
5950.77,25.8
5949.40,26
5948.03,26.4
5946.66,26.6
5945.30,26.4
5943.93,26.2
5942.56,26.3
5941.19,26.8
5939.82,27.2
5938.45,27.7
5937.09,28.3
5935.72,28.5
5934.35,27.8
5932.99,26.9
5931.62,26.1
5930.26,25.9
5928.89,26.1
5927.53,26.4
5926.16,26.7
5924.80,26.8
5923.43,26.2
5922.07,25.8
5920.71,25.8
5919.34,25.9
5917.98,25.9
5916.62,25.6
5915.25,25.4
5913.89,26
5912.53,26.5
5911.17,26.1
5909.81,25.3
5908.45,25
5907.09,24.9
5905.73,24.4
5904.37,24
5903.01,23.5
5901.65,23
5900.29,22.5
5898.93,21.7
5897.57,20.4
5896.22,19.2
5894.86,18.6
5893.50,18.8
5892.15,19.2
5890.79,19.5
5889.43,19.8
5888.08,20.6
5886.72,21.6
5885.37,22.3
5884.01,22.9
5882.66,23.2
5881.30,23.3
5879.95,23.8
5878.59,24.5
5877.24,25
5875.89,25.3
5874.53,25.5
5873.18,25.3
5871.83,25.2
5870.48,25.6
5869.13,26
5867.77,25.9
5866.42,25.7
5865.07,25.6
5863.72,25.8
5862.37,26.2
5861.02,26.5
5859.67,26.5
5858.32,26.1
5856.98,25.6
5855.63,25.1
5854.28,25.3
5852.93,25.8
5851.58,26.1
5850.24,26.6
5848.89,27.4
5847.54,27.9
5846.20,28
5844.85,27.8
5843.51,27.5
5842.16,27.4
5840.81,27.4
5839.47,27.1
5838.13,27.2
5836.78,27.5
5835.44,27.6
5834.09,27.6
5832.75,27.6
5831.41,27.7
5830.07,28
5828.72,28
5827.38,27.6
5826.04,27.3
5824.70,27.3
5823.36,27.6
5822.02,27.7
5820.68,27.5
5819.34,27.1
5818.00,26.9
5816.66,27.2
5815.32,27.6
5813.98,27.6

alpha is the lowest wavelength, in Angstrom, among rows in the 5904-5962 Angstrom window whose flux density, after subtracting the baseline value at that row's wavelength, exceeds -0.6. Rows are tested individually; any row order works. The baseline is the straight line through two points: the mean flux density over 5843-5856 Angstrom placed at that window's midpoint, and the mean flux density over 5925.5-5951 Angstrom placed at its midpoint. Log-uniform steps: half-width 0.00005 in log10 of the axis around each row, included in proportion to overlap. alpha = 5912.53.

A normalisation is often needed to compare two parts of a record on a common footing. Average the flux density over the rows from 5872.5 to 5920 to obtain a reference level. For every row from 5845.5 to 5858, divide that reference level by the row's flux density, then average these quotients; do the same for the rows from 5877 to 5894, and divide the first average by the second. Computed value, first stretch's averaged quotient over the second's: 0.82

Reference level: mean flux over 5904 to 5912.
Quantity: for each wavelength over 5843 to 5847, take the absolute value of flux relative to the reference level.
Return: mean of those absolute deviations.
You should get 2.8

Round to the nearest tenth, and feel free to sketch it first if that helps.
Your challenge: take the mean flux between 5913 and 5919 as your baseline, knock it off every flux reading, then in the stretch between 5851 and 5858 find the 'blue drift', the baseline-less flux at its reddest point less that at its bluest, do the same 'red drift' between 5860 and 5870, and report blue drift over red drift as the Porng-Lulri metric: 1.0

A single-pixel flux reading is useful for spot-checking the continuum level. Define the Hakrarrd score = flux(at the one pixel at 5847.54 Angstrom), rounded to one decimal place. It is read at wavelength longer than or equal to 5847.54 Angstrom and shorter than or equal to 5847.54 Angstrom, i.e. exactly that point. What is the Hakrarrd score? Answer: 27.9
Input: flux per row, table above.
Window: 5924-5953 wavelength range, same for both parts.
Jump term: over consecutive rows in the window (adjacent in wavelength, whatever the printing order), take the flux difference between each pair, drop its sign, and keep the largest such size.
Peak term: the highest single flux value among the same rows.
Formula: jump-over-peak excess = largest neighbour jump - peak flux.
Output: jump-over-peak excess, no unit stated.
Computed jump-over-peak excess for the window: -28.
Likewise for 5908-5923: -26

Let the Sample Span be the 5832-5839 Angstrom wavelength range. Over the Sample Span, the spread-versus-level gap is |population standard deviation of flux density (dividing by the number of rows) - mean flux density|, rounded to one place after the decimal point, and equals 27.3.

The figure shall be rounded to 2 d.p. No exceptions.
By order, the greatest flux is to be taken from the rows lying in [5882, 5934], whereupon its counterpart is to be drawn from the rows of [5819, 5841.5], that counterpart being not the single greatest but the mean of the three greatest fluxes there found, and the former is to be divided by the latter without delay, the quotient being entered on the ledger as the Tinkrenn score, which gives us 0.96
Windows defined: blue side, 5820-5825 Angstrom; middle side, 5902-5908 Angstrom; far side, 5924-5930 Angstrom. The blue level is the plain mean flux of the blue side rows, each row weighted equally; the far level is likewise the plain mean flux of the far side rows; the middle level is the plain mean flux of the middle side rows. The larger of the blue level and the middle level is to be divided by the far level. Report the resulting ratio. 1.04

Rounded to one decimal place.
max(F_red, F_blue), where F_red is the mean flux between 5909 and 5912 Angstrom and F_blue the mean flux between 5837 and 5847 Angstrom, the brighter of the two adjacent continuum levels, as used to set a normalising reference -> 27.5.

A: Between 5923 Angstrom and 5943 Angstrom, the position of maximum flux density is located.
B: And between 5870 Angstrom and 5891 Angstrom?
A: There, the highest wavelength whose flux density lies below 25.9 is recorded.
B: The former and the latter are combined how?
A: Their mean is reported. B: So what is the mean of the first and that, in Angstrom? 5913.3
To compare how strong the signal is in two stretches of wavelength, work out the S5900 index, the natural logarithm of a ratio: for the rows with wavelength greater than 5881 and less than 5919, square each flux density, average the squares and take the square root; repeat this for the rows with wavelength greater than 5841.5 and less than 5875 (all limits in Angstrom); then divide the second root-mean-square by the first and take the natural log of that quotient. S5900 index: 0.13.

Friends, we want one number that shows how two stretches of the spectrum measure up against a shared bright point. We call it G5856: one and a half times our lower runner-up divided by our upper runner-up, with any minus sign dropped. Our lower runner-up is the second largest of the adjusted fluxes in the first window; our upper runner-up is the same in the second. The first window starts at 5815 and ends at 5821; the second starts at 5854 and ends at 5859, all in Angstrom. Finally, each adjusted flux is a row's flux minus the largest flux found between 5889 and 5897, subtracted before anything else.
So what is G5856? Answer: 2.0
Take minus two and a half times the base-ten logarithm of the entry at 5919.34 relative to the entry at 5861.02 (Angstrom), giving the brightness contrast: 0.025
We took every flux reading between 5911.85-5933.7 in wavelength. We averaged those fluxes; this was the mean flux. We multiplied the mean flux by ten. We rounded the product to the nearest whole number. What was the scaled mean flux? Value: 261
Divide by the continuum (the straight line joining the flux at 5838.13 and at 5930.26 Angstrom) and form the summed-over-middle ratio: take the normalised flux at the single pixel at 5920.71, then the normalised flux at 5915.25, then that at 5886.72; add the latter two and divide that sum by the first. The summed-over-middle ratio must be 1.80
